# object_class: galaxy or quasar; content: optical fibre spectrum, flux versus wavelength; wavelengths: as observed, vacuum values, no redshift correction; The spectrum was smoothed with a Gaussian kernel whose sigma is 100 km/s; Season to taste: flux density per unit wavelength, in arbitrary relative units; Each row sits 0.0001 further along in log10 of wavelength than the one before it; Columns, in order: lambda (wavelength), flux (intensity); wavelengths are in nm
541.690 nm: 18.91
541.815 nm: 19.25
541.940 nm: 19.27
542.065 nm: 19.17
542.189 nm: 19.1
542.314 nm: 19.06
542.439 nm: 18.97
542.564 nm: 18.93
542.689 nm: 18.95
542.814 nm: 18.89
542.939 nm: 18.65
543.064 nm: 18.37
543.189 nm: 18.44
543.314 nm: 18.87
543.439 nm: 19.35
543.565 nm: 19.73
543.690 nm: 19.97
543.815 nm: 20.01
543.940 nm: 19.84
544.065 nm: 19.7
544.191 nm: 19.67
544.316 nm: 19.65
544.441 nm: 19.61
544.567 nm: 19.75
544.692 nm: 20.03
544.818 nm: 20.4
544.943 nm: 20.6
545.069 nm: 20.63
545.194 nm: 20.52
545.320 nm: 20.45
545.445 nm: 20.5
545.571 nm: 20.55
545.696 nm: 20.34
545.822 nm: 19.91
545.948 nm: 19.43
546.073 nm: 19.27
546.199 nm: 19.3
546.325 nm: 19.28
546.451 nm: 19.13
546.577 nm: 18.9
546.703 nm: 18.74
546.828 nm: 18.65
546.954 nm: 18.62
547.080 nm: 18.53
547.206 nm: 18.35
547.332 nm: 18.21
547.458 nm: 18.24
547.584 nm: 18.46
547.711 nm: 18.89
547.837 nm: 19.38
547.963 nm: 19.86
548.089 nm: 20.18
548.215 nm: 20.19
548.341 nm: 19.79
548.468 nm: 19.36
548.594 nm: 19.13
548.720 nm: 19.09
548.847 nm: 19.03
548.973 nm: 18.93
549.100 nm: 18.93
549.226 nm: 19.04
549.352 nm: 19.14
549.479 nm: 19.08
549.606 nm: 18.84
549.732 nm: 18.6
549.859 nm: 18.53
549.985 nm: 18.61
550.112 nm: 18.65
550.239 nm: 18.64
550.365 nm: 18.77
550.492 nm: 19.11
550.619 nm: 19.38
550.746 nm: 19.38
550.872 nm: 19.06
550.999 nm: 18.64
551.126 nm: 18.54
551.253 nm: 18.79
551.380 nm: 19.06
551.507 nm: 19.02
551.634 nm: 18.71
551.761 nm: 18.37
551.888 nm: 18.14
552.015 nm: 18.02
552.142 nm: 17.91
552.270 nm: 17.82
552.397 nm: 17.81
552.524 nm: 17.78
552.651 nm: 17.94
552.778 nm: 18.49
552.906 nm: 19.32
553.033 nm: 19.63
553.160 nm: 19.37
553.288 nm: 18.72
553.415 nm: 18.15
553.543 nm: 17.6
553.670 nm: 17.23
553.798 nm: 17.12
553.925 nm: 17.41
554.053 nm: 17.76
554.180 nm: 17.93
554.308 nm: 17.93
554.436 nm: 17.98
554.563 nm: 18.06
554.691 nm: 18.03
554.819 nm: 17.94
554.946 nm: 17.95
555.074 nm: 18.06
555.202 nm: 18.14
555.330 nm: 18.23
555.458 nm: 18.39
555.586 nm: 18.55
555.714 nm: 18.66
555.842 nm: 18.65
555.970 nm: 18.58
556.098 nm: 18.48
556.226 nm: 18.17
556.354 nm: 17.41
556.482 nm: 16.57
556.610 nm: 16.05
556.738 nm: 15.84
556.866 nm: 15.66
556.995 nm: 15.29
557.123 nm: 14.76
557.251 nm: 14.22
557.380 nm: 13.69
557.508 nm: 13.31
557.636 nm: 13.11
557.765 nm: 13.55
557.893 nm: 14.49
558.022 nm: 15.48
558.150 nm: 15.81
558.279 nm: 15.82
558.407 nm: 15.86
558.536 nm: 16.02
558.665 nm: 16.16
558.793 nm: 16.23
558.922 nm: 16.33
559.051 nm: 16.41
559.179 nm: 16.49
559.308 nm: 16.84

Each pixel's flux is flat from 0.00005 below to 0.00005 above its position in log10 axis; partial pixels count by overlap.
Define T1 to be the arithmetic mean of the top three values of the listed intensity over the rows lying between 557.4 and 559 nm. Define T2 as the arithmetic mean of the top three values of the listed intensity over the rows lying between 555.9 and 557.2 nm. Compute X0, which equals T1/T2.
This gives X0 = 0.88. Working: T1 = 16.2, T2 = 18.4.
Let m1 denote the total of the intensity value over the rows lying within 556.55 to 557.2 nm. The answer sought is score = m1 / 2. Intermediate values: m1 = 78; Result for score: 39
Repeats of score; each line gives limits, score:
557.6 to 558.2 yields 36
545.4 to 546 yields 50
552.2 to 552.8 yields 45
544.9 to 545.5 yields 51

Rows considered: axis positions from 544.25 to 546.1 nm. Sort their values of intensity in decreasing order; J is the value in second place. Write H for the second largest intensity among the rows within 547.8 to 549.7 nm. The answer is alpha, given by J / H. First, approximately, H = 20.18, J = 20.6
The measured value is 1.02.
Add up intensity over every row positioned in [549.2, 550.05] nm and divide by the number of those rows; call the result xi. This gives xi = 18.8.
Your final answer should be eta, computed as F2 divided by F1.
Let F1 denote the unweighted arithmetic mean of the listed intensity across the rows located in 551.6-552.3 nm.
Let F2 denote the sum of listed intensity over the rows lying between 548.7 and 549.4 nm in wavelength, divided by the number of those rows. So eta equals 1.05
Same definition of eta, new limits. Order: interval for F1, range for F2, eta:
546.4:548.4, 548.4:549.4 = 1.00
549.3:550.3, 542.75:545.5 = 1.05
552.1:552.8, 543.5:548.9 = 1.09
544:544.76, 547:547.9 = 0.94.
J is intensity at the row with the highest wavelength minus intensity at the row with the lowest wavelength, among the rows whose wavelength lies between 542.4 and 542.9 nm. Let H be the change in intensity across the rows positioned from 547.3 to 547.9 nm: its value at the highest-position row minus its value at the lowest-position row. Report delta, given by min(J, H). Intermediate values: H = 1.17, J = -0.1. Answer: -0.08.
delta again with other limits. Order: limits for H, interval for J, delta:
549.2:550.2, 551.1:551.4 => -0.39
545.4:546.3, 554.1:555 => -1.20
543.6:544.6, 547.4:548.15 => -0.22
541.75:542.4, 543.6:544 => -0.19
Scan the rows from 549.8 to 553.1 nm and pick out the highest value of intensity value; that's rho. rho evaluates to 19.63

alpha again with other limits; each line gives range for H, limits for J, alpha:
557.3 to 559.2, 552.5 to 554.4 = 1.18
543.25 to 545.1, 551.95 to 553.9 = 0.94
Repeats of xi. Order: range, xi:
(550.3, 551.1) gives 19.1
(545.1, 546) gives 20.2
